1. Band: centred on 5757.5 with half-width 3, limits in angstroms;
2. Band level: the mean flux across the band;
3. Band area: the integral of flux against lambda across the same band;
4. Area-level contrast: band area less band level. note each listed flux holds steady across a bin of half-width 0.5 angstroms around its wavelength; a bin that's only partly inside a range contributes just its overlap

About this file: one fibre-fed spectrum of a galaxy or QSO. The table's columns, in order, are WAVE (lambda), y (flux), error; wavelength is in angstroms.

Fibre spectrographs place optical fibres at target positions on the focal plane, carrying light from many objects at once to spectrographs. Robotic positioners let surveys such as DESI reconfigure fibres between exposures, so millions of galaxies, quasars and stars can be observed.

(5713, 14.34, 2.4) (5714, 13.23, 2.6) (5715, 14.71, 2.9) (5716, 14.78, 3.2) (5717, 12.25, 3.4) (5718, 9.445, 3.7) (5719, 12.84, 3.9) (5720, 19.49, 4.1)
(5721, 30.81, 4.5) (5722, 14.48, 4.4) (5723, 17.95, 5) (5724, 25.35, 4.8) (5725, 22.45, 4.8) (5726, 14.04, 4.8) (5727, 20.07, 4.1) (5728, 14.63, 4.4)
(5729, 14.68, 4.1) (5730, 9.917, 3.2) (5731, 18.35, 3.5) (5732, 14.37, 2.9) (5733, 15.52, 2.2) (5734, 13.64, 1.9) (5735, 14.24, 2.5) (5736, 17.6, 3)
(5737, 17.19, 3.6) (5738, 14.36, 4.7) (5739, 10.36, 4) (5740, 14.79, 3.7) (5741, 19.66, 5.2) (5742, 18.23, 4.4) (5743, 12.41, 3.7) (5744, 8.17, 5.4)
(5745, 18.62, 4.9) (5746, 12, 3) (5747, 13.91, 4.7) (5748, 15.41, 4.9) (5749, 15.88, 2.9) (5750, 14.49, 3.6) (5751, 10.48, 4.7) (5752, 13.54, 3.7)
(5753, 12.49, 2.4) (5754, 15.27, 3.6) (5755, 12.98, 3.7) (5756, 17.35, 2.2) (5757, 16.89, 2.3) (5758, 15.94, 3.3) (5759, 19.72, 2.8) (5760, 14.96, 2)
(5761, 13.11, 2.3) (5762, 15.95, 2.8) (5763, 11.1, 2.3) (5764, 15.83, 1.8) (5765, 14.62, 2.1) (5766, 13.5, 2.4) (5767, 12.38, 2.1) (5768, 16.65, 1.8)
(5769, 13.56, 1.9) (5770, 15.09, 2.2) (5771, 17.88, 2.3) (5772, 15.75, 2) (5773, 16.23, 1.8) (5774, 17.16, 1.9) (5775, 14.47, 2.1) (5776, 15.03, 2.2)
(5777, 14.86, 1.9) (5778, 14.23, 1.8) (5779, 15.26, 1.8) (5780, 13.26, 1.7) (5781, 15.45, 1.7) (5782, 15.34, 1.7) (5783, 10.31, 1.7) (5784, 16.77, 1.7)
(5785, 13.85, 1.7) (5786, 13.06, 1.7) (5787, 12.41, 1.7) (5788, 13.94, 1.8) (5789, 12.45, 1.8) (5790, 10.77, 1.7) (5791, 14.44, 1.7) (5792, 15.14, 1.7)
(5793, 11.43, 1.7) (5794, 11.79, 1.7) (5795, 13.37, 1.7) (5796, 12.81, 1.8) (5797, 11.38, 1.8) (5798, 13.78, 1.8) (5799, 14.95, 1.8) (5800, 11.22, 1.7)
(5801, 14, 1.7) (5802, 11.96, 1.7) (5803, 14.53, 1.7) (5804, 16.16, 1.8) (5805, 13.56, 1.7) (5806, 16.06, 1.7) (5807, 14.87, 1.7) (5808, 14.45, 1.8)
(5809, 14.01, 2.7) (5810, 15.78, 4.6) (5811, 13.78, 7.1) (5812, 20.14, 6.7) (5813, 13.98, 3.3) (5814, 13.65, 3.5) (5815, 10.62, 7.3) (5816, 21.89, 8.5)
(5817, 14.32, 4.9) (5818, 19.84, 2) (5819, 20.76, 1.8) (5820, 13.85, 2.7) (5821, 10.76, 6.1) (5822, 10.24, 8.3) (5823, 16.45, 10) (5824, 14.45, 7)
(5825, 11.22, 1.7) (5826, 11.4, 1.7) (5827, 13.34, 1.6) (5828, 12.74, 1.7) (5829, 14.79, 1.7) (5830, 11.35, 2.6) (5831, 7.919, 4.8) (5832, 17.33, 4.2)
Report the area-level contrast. 82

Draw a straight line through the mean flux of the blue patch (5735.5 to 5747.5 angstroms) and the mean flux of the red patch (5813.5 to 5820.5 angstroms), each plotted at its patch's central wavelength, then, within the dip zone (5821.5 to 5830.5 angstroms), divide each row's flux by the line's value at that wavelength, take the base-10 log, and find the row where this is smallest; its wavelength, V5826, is 5822 angstroms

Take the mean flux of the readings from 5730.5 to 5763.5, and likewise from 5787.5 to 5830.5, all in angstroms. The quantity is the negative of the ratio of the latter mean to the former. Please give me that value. -0.95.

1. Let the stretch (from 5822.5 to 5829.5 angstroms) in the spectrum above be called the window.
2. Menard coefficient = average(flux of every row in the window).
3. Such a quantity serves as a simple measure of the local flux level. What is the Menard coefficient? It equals 13.5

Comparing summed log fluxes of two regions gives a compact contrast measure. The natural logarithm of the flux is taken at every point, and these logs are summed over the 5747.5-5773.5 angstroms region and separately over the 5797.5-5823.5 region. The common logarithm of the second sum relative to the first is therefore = -0.0021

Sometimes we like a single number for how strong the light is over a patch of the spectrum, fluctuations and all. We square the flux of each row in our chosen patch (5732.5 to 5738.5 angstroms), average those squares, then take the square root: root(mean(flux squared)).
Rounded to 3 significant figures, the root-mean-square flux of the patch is 15.5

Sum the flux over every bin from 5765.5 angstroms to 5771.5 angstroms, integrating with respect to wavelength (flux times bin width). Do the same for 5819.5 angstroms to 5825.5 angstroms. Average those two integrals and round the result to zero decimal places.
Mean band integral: 83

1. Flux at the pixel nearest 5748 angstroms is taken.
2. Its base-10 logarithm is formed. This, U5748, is 1.19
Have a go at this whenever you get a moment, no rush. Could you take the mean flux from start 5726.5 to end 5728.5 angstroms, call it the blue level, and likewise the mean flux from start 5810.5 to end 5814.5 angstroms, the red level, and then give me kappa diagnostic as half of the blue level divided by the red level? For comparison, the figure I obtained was 0.56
